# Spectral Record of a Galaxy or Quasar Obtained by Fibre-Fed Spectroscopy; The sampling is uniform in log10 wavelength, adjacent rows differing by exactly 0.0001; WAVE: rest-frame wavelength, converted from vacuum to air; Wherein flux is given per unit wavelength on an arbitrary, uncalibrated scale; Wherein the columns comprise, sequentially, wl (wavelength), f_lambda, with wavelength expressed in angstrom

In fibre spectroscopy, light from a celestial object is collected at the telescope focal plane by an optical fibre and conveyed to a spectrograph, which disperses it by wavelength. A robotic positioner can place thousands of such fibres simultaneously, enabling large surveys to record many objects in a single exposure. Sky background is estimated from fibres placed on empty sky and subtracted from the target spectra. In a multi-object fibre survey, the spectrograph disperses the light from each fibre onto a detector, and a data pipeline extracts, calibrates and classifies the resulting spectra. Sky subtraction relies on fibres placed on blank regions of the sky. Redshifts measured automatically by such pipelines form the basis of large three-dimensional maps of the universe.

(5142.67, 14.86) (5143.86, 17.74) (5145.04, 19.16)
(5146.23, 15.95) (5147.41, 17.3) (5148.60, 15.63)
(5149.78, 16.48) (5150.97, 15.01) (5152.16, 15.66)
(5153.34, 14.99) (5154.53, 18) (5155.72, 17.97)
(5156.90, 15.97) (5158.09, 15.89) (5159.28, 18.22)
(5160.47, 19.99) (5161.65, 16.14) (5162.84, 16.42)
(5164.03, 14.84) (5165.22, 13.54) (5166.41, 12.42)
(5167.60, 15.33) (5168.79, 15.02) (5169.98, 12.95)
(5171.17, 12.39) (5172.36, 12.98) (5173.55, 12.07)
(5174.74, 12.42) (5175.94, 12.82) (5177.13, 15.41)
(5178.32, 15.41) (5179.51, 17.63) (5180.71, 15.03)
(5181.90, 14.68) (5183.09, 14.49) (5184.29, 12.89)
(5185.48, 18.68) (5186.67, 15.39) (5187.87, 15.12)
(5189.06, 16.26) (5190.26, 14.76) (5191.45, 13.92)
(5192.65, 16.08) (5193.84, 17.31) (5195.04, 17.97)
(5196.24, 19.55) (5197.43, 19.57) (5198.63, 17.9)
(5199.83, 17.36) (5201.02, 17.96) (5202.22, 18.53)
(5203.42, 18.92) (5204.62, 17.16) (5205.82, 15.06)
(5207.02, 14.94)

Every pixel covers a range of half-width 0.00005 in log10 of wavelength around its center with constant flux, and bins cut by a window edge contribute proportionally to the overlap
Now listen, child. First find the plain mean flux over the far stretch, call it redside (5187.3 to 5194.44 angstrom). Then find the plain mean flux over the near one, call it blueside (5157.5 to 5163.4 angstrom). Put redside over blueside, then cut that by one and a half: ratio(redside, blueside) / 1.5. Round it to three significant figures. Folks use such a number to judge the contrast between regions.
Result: 0.599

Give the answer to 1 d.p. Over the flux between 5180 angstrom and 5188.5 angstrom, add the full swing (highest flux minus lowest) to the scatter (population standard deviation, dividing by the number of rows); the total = 7.4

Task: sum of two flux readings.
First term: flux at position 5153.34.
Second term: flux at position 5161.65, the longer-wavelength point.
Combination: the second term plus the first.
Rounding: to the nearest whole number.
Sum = 31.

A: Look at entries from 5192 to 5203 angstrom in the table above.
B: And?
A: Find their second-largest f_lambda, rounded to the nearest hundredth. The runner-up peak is 19.55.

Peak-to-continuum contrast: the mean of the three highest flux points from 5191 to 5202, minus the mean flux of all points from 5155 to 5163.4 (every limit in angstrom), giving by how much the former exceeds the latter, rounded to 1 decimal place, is 1.8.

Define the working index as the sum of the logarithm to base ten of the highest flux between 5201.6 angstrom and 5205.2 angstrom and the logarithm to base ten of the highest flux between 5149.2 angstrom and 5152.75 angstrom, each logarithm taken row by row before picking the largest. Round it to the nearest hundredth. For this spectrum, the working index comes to 2.49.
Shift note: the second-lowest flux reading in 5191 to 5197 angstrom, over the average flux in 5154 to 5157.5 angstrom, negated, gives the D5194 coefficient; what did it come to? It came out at -0.93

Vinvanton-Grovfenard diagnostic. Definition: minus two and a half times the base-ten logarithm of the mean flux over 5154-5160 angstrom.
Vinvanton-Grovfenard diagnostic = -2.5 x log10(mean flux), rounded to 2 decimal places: -3.09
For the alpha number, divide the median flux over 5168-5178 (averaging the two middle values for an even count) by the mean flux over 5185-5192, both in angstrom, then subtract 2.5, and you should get -1.68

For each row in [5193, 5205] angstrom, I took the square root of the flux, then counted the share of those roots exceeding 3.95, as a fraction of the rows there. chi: 1.0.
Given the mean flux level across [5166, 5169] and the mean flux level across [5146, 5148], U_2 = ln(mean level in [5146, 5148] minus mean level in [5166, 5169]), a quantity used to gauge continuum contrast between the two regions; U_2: 0.9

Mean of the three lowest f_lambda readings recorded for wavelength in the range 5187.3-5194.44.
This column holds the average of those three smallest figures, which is 14.6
